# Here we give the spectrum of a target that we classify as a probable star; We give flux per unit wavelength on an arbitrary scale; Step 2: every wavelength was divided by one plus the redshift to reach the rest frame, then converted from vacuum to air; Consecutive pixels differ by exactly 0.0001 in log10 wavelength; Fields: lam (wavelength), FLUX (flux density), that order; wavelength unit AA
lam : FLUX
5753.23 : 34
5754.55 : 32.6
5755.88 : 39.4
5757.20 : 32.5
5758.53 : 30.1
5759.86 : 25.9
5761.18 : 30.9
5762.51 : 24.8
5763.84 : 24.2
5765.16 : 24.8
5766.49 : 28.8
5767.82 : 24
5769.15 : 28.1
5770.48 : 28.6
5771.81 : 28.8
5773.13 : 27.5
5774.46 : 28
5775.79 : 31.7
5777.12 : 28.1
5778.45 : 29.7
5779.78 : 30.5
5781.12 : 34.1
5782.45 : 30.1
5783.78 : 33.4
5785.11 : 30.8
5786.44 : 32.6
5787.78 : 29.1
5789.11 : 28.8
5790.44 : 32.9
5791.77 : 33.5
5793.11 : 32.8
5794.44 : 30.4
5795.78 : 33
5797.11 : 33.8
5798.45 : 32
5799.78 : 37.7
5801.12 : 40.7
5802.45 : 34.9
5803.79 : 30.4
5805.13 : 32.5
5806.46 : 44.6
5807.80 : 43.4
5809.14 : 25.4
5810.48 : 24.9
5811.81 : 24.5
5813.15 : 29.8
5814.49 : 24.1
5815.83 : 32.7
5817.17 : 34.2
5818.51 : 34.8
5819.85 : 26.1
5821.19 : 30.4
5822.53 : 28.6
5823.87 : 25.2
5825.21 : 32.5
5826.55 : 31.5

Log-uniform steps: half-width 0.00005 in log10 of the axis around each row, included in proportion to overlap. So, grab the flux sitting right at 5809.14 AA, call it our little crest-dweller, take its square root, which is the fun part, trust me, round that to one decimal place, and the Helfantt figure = 5.0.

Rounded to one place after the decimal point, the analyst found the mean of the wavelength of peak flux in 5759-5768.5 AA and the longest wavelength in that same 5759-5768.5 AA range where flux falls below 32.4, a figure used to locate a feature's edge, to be 5764.5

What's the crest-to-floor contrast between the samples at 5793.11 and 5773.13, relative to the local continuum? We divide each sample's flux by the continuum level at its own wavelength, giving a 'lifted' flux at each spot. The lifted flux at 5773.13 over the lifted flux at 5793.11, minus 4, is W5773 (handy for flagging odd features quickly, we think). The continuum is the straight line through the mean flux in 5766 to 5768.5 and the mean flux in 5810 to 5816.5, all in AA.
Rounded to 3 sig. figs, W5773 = -3.15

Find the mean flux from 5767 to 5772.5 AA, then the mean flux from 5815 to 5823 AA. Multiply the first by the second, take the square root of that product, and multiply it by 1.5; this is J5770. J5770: 44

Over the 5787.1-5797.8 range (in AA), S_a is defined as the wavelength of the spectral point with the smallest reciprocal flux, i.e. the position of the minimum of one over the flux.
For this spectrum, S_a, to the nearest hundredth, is 5797.11 AA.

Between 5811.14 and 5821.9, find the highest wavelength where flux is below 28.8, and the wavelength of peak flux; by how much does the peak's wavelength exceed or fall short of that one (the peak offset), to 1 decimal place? -1.3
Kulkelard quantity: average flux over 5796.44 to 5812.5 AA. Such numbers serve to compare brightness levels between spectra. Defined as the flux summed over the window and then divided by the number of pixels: 34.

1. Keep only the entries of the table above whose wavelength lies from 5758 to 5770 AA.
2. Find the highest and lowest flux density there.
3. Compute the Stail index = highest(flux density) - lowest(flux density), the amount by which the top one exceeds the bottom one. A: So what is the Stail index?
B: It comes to 6.9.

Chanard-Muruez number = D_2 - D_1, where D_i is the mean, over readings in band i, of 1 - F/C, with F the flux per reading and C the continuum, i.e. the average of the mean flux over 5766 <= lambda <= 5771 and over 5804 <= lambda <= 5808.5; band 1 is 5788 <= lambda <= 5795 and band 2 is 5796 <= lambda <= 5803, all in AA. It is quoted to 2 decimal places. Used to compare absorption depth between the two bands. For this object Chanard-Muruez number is -0.12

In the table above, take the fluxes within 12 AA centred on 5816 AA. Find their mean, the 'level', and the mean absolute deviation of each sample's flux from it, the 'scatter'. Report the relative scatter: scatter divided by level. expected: 0.13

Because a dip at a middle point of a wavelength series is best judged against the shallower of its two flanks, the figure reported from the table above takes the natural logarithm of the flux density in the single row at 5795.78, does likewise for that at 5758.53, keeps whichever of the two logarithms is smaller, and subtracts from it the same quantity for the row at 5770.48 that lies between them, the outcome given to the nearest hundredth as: 0.05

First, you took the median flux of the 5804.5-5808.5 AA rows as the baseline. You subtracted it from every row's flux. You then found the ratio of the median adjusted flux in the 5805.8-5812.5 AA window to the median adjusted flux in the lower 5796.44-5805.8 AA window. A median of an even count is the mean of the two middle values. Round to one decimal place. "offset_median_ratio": 1.9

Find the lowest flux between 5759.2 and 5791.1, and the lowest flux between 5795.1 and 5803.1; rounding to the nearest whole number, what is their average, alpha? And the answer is 28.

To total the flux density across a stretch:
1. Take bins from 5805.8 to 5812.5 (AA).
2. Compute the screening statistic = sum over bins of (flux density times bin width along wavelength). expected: 218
